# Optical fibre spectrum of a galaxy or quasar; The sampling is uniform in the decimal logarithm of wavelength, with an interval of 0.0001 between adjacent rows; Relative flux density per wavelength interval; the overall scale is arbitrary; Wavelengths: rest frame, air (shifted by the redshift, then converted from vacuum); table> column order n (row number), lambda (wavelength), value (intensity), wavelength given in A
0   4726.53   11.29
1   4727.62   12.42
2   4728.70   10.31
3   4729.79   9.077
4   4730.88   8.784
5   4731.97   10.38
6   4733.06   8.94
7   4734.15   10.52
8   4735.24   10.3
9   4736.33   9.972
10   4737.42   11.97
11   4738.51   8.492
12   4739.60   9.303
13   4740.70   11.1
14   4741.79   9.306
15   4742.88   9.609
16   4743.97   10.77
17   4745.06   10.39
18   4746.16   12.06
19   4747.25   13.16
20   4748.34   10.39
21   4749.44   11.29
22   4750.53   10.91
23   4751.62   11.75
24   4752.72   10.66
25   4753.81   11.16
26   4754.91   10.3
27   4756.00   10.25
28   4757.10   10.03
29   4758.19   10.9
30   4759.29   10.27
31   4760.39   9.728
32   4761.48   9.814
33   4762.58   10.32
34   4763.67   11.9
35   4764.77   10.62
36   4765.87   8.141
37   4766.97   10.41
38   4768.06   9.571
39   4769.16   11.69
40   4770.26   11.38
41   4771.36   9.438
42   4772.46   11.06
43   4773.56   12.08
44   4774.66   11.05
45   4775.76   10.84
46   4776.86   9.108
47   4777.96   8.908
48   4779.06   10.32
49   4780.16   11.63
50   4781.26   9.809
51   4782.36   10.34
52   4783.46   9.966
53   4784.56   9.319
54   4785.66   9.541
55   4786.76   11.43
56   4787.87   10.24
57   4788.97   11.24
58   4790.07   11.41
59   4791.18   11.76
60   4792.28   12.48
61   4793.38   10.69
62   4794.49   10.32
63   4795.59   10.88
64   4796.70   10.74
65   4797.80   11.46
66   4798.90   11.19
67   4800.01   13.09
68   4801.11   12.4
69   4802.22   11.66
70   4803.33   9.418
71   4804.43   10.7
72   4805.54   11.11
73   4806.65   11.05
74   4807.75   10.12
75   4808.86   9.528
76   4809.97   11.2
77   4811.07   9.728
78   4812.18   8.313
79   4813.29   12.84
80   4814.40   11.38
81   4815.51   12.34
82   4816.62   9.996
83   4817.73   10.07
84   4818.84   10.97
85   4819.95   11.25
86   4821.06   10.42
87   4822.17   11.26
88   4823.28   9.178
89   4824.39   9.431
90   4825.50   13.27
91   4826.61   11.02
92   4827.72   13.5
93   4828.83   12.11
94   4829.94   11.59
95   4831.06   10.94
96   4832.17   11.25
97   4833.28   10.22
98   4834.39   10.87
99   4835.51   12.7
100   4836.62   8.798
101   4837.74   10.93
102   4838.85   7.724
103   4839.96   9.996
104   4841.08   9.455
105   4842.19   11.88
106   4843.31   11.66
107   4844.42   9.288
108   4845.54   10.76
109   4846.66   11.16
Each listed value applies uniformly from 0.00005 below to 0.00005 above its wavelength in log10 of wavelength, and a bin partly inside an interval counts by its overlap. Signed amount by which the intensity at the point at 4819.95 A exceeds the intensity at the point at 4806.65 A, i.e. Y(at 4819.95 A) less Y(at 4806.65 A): 0.20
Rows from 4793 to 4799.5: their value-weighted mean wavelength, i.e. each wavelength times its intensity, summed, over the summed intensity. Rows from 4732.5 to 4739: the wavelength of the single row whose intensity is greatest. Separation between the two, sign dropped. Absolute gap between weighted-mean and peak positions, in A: 58.8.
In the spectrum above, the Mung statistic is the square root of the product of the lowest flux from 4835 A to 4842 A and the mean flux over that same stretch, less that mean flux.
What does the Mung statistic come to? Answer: -1.2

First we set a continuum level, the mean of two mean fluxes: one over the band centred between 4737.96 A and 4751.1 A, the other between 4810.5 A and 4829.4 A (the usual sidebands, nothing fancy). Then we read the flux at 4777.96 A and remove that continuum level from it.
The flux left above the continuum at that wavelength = -1.9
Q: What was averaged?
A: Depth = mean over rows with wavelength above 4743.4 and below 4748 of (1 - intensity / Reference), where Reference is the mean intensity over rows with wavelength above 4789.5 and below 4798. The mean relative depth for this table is -0.03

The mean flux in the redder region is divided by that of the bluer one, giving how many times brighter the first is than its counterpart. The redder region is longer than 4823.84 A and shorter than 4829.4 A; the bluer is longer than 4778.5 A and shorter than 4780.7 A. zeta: 1.08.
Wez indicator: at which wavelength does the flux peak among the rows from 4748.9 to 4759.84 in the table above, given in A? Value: 4751.62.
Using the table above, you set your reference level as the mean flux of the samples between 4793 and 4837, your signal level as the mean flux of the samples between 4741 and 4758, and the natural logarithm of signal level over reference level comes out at -0.016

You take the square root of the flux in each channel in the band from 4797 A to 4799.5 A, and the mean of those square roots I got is 3.37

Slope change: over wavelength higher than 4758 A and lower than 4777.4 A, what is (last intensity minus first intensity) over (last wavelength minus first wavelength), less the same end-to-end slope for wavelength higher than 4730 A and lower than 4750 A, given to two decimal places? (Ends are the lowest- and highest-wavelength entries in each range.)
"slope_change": -0.23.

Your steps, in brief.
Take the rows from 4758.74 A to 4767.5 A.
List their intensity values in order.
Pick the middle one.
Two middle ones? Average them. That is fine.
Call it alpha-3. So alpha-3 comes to 10.3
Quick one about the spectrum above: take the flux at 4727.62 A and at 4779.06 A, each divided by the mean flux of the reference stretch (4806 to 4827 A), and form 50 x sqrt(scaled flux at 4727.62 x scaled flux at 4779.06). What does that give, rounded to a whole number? 53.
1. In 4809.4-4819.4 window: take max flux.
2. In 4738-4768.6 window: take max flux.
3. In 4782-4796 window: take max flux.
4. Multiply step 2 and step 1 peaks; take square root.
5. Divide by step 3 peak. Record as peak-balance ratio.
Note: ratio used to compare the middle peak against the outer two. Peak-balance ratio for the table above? 1.04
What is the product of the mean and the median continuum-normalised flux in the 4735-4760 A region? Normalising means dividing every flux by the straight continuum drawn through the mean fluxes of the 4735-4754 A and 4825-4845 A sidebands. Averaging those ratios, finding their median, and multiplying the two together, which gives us 0.96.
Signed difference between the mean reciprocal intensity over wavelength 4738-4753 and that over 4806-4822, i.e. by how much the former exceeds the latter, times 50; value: 0.01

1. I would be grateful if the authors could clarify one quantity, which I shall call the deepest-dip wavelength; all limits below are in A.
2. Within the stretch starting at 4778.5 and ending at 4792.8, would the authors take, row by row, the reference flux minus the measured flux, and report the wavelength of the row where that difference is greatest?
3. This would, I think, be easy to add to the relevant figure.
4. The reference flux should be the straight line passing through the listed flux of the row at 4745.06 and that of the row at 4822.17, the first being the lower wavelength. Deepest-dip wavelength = 4784.56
